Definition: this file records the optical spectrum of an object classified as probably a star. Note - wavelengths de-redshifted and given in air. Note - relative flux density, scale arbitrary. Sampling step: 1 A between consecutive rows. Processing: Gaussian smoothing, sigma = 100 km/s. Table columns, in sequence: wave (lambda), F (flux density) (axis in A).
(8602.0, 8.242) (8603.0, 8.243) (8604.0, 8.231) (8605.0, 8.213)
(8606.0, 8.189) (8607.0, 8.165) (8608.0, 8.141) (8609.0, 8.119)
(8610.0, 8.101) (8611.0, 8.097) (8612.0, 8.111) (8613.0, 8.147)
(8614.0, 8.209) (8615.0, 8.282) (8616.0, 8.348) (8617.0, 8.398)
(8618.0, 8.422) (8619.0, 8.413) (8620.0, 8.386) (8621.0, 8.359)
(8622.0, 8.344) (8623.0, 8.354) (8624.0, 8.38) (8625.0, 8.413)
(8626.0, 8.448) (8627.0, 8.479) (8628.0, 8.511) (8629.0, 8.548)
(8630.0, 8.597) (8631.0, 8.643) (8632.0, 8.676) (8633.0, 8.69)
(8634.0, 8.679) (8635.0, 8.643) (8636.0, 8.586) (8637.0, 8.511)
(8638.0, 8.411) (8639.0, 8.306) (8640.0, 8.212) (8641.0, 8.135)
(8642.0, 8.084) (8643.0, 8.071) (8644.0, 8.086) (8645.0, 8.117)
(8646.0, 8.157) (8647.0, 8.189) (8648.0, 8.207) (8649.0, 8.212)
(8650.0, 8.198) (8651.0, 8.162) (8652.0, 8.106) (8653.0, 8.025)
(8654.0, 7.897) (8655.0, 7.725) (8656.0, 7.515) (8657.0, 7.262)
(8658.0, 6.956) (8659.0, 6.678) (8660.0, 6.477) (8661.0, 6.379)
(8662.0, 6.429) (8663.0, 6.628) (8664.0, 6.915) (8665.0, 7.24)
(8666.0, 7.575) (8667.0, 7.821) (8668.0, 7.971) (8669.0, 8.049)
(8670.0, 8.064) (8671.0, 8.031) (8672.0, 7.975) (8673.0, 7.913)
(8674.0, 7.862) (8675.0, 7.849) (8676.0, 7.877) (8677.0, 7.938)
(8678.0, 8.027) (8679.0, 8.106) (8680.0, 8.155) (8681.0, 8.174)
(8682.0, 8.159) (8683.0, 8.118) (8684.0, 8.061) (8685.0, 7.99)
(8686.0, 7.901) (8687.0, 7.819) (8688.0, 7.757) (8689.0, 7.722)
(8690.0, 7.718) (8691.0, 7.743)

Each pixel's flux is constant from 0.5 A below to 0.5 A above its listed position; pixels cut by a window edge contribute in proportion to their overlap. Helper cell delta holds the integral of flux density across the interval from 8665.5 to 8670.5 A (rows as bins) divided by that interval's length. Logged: 7.9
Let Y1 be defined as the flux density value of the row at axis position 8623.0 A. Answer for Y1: 8.354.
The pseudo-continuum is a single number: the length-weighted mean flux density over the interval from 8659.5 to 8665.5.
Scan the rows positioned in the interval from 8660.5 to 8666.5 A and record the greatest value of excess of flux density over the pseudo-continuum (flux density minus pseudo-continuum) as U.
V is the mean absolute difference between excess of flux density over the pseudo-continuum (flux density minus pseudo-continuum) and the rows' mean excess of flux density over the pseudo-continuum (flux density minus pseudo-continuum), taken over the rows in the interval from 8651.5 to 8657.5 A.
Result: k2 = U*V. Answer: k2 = 0.23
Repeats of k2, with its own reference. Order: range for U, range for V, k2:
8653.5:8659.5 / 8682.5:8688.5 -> 0.14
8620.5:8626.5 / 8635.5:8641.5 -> 0.25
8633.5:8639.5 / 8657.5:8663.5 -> 0.33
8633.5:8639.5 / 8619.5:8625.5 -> 0.04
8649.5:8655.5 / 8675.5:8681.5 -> 0.15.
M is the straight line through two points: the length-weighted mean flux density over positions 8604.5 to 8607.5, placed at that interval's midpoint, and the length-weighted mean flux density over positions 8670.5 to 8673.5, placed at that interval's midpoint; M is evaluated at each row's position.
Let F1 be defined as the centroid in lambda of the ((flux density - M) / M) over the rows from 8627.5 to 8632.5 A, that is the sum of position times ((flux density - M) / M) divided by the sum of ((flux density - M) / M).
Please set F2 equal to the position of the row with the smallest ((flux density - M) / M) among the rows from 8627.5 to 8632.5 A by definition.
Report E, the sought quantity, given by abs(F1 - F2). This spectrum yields 2.2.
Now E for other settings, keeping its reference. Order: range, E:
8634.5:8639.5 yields 2.4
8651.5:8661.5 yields 2.1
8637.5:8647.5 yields 2.0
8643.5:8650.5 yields 3.9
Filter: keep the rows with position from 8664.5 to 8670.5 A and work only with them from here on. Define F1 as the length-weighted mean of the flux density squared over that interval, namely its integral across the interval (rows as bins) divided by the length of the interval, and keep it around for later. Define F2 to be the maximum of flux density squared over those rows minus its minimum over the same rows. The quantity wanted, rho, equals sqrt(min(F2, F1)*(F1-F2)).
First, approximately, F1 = 61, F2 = 12.6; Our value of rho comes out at 25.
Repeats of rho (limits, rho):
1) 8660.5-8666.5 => 23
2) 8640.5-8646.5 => 9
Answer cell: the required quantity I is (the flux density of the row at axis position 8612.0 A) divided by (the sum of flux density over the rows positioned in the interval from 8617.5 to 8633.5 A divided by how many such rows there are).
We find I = 0.96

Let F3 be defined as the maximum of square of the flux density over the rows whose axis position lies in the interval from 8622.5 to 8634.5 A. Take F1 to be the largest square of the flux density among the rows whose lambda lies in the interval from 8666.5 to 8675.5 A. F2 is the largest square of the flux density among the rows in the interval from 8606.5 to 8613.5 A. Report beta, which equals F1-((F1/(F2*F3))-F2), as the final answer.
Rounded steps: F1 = 65.0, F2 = 66.7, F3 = 76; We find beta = 132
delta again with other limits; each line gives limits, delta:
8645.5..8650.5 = 8.2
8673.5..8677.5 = 7.9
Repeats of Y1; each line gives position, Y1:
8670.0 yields 8.064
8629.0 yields 8.548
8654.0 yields 7.897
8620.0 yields 8.386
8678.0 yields 8.027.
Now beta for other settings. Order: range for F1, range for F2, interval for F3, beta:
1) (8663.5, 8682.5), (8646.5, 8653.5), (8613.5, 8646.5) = 134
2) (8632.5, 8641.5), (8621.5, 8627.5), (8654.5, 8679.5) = 147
